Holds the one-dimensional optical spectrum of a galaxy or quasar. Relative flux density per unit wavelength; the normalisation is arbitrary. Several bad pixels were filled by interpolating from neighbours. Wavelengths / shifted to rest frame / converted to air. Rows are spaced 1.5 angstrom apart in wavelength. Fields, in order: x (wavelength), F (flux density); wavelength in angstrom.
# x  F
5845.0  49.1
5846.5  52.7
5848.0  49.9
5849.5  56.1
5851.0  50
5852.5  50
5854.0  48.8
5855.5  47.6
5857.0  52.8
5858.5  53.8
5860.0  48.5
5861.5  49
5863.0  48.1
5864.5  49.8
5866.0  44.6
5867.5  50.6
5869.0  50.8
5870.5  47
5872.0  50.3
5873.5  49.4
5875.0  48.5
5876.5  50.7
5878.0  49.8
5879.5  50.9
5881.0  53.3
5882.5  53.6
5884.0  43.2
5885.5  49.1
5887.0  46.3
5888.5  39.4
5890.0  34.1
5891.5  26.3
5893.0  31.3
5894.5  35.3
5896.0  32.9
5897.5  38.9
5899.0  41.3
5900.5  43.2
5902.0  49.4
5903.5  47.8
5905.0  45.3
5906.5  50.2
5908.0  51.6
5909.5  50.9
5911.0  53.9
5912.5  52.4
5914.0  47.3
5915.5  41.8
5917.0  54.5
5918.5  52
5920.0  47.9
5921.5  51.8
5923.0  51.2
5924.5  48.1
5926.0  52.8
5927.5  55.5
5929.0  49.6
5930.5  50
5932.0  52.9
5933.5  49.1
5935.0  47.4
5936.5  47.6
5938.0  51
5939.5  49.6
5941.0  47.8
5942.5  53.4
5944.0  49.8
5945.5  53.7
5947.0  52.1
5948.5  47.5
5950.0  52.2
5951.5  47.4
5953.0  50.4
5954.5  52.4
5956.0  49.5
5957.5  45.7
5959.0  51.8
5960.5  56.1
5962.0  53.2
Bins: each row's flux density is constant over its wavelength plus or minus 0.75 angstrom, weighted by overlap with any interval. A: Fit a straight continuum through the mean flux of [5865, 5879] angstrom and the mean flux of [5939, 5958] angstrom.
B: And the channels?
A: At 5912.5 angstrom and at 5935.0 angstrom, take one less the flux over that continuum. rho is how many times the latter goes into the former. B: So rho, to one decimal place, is -1.1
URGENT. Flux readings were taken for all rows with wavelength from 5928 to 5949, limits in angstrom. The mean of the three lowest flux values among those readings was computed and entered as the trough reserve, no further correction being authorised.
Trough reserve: 47.5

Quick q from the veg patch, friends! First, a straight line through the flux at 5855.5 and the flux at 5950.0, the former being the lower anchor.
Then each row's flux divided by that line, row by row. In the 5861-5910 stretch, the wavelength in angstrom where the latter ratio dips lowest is 5891.5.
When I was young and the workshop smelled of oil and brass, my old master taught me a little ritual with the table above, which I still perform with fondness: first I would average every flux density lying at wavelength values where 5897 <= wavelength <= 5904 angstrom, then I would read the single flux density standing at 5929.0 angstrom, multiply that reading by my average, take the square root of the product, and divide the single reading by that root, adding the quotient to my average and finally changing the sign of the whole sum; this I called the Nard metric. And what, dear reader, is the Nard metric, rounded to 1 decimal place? -45.2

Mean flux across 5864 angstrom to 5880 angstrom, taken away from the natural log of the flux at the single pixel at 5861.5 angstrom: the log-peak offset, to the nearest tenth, -45.4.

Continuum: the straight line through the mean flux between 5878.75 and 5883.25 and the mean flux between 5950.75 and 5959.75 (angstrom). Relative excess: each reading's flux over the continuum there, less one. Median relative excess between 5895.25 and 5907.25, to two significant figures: -0.14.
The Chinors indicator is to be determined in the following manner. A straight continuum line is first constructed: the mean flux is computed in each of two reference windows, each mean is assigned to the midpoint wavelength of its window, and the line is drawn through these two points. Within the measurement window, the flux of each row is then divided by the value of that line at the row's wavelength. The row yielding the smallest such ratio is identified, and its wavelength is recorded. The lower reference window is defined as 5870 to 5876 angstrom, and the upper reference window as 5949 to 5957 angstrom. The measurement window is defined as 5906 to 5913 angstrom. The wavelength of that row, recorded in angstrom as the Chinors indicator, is 5906.5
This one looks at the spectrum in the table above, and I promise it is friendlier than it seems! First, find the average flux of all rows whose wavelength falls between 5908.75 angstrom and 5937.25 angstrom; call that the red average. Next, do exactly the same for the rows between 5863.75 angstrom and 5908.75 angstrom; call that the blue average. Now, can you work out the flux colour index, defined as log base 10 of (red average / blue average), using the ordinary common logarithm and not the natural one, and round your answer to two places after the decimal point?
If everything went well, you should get 0.05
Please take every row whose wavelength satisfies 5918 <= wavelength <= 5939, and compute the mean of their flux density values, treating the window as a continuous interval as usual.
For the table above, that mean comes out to 50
